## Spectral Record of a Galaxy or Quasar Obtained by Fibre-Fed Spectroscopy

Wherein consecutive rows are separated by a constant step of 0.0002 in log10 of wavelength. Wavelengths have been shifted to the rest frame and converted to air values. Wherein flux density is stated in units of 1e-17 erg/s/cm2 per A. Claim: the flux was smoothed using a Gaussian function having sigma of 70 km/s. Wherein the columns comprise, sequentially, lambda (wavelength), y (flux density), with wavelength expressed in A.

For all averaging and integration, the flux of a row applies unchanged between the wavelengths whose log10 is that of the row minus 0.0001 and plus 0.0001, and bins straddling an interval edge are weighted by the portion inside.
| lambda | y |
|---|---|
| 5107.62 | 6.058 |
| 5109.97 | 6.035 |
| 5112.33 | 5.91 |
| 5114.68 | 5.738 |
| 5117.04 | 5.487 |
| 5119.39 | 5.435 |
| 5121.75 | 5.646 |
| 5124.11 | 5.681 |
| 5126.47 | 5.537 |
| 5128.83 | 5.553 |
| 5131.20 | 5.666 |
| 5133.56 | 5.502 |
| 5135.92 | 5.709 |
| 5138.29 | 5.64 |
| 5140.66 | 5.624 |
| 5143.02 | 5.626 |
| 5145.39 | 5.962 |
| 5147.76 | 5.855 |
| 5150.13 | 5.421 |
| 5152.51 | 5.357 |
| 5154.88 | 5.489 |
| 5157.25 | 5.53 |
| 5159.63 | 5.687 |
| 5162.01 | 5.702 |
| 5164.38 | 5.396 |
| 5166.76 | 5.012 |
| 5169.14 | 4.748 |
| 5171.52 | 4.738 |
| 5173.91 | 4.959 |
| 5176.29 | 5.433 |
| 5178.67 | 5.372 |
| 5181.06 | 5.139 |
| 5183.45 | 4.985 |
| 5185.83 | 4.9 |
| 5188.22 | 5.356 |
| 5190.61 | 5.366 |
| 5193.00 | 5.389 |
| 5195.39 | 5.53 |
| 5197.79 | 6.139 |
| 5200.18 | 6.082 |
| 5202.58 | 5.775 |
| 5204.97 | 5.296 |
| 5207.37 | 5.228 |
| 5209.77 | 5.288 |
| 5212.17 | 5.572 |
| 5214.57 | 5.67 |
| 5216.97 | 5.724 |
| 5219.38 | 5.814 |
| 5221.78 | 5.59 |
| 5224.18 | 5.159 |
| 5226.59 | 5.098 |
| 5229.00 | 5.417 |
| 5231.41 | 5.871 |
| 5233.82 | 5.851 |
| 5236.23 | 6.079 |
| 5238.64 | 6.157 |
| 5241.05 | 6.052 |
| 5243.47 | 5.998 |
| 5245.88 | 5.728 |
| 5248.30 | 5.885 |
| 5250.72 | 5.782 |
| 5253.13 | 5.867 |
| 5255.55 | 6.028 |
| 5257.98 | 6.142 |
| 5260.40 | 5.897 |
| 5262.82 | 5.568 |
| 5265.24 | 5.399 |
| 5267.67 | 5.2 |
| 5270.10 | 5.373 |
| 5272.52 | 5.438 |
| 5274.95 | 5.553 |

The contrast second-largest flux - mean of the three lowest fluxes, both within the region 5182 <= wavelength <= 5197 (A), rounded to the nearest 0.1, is 0.3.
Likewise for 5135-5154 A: 0.4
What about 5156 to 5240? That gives 1.3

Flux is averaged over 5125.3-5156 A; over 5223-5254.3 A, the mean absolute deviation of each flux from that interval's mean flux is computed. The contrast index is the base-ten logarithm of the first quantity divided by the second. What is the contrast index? 1.34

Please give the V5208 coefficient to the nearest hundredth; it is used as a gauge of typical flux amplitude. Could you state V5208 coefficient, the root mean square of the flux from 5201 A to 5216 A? 5.48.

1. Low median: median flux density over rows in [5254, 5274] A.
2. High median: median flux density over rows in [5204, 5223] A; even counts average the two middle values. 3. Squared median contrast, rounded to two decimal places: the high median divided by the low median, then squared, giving 1.03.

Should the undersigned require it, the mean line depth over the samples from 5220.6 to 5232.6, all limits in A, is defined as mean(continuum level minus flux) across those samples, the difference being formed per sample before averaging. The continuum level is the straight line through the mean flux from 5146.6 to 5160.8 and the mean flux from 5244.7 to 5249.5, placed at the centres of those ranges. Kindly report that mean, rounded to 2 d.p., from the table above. 0.32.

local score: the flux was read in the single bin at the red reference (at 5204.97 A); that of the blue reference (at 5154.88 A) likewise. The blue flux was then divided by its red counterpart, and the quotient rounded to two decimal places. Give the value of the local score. 1.04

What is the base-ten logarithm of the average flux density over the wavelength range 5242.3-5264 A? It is 0.769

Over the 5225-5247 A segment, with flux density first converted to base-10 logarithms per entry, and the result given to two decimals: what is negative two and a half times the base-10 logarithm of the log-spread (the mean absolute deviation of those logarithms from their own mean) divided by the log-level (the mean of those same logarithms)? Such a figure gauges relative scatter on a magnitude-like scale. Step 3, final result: 3.95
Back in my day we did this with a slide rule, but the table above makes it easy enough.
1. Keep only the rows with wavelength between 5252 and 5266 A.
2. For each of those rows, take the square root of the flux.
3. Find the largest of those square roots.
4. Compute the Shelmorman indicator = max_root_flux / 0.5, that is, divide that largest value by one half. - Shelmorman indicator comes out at 4.96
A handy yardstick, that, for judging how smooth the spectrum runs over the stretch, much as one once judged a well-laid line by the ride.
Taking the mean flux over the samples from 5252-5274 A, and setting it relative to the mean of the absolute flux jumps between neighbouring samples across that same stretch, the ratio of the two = 31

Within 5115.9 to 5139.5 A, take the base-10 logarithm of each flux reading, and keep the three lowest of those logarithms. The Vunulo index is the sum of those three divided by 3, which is 0.738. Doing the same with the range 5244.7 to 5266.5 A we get 0.745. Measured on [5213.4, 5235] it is 0.718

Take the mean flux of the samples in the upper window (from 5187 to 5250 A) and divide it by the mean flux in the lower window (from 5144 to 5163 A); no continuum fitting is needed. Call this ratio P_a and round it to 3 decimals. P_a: 1.006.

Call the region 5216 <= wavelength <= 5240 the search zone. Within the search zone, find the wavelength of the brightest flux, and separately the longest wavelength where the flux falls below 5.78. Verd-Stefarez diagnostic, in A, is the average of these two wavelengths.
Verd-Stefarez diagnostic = 5233.8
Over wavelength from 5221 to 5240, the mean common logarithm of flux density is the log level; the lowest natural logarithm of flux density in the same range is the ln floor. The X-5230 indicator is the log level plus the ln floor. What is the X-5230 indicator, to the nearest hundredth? 2.38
